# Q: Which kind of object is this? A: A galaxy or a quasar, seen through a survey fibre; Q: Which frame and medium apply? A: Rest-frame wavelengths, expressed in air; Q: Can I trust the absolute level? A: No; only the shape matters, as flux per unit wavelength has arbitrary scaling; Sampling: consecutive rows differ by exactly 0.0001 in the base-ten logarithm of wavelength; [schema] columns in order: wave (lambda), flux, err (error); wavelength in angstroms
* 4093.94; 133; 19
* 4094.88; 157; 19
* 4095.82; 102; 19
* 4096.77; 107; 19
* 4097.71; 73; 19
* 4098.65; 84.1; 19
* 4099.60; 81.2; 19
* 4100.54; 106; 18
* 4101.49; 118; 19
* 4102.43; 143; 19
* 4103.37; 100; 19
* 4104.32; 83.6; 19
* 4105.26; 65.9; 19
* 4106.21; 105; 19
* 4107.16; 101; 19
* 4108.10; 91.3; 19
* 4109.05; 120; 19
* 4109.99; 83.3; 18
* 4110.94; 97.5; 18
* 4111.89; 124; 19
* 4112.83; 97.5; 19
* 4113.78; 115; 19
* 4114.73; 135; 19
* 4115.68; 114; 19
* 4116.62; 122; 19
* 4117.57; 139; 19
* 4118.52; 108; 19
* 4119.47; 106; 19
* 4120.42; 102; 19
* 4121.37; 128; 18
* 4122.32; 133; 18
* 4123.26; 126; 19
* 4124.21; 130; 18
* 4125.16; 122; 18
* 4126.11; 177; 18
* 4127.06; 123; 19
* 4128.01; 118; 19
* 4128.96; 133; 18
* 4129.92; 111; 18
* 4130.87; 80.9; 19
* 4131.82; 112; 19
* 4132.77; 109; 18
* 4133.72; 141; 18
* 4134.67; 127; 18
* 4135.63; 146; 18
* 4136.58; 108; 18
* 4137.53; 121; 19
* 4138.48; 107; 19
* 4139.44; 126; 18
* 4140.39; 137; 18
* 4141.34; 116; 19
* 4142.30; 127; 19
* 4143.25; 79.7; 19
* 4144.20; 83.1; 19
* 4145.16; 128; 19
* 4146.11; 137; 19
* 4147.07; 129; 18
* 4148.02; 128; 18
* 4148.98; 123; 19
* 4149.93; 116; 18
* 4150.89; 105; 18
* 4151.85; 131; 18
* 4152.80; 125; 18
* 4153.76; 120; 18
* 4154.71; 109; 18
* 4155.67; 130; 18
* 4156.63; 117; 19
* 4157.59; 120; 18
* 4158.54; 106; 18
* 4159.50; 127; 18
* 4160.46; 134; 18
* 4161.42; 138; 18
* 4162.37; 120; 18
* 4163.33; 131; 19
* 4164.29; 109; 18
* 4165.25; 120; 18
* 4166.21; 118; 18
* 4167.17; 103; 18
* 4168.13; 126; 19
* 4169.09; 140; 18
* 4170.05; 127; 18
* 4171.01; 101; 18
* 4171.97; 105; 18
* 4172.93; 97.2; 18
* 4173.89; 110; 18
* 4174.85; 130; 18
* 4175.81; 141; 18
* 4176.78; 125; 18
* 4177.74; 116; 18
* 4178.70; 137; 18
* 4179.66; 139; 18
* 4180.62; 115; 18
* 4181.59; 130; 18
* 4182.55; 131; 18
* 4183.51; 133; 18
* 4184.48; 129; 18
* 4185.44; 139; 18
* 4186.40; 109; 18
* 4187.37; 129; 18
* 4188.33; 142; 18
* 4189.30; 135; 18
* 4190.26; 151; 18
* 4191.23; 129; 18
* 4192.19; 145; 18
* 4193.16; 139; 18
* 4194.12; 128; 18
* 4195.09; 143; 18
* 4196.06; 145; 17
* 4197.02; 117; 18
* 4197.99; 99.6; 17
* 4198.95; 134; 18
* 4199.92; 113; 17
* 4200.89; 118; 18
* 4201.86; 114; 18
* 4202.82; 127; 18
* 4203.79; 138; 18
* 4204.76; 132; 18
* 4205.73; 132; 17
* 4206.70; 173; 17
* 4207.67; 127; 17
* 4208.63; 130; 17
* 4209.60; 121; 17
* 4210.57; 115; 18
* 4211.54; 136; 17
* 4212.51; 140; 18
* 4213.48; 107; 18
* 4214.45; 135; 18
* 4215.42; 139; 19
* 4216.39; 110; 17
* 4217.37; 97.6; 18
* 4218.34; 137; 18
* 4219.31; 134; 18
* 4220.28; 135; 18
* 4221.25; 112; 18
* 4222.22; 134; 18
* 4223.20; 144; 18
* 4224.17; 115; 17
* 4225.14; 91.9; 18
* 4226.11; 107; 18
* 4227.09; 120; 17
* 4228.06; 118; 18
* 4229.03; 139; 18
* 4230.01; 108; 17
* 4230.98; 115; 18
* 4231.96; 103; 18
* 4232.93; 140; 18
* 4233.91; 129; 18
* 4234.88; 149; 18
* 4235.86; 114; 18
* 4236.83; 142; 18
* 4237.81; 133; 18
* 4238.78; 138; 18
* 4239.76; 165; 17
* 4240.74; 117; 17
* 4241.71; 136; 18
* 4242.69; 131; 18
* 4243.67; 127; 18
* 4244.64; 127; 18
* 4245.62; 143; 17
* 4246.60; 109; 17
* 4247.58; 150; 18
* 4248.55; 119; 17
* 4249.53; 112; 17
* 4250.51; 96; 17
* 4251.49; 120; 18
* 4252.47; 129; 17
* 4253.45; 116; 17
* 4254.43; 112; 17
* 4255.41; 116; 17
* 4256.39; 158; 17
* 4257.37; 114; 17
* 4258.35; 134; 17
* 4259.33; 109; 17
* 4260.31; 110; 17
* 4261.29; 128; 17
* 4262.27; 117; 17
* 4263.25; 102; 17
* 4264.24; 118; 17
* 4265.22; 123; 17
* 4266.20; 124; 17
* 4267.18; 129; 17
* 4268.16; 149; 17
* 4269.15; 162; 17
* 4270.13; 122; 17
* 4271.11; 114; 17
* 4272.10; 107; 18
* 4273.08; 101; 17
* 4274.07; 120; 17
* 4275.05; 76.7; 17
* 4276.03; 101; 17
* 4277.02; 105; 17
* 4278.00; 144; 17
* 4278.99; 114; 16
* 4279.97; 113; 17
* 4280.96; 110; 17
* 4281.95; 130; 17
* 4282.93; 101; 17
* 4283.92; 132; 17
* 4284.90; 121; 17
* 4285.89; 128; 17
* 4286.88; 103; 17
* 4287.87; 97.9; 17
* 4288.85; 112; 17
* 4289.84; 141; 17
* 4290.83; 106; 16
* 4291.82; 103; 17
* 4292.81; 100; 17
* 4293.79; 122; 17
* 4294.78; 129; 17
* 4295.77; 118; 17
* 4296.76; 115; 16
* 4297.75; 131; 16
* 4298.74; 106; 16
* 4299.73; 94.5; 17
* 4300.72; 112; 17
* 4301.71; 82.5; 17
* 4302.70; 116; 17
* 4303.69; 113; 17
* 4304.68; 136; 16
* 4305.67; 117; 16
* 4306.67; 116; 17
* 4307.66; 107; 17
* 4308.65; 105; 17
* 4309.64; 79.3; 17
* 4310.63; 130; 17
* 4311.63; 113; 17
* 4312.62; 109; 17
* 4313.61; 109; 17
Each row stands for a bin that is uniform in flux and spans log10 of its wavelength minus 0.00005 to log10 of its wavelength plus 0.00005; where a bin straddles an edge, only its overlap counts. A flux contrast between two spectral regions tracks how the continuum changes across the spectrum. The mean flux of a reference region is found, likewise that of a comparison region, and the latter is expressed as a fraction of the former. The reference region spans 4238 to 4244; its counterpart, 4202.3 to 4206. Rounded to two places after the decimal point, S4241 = 0.97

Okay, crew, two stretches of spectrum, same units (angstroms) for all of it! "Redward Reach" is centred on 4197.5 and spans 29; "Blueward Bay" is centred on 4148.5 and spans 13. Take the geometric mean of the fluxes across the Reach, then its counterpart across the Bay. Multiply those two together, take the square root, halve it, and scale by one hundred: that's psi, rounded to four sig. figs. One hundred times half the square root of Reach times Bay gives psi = 6135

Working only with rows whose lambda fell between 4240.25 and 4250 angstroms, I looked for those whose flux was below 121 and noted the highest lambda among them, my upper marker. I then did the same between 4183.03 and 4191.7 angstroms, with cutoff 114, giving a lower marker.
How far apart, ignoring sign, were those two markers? 63.1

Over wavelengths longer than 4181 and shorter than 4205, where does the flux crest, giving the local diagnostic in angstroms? 4190.26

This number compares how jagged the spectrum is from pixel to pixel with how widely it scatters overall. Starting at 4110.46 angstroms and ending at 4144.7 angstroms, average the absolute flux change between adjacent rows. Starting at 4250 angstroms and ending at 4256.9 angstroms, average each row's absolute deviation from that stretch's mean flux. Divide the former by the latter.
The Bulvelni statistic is 1.5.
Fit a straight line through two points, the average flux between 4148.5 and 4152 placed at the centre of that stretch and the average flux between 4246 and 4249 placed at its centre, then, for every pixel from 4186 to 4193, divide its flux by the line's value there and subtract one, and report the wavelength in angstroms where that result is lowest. 4186.40 angstroms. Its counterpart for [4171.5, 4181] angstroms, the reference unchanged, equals 4172.93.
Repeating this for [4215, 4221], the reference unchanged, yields 4217.37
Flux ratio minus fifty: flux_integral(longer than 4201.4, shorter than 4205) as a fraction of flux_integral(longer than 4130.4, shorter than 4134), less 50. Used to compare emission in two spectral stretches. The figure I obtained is -48.8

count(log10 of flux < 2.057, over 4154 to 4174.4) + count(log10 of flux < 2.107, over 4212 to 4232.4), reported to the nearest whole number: 20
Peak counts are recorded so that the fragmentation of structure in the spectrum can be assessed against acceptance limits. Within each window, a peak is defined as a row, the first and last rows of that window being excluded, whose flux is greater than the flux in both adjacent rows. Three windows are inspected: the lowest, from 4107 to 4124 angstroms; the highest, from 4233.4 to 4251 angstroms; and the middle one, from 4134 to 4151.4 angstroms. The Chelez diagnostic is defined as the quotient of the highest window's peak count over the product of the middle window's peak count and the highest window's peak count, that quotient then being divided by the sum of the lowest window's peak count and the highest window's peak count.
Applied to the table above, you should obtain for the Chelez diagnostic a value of 0.018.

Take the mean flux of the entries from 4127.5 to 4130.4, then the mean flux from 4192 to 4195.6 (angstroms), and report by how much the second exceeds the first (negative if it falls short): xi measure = 18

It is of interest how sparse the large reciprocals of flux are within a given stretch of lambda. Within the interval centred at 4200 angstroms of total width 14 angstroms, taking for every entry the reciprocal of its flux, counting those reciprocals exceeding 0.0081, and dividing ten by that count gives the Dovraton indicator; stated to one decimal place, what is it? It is 2.0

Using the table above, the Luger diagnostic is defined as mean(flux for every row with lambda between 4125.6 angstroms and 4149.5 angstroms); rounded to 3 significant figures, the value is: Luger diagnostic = 121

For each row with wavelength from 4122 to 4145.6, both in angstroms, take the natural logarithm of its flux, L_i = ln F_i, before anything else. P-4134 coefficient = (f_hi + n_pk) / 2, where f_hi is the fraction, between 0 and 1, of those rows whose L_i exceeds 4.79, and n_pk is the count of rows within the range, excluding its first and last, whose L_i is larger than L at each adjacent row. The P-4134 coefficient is 4.8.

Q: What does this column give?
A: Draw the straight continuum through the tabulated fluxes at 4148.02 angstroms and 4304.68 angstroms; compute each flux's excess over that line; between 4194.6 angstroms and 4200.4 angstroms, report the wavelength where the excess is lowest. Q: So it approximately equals 4197.99 angstroms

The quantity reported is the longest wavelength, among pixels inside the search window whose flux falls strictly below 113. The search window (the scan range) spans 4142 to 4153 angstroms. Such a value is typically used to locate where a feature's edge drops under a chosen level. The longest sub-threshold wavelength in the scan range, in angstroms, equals 4150.89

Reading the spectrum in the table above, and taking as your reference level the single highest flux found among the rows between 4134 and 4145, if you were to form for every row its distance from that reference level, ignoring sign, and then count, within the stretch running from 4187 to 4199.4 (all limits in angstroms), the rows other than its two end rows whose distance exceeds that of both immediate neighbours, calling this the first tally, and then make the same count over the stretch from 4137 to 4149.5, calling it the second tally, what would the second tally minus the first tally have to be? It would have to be -1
